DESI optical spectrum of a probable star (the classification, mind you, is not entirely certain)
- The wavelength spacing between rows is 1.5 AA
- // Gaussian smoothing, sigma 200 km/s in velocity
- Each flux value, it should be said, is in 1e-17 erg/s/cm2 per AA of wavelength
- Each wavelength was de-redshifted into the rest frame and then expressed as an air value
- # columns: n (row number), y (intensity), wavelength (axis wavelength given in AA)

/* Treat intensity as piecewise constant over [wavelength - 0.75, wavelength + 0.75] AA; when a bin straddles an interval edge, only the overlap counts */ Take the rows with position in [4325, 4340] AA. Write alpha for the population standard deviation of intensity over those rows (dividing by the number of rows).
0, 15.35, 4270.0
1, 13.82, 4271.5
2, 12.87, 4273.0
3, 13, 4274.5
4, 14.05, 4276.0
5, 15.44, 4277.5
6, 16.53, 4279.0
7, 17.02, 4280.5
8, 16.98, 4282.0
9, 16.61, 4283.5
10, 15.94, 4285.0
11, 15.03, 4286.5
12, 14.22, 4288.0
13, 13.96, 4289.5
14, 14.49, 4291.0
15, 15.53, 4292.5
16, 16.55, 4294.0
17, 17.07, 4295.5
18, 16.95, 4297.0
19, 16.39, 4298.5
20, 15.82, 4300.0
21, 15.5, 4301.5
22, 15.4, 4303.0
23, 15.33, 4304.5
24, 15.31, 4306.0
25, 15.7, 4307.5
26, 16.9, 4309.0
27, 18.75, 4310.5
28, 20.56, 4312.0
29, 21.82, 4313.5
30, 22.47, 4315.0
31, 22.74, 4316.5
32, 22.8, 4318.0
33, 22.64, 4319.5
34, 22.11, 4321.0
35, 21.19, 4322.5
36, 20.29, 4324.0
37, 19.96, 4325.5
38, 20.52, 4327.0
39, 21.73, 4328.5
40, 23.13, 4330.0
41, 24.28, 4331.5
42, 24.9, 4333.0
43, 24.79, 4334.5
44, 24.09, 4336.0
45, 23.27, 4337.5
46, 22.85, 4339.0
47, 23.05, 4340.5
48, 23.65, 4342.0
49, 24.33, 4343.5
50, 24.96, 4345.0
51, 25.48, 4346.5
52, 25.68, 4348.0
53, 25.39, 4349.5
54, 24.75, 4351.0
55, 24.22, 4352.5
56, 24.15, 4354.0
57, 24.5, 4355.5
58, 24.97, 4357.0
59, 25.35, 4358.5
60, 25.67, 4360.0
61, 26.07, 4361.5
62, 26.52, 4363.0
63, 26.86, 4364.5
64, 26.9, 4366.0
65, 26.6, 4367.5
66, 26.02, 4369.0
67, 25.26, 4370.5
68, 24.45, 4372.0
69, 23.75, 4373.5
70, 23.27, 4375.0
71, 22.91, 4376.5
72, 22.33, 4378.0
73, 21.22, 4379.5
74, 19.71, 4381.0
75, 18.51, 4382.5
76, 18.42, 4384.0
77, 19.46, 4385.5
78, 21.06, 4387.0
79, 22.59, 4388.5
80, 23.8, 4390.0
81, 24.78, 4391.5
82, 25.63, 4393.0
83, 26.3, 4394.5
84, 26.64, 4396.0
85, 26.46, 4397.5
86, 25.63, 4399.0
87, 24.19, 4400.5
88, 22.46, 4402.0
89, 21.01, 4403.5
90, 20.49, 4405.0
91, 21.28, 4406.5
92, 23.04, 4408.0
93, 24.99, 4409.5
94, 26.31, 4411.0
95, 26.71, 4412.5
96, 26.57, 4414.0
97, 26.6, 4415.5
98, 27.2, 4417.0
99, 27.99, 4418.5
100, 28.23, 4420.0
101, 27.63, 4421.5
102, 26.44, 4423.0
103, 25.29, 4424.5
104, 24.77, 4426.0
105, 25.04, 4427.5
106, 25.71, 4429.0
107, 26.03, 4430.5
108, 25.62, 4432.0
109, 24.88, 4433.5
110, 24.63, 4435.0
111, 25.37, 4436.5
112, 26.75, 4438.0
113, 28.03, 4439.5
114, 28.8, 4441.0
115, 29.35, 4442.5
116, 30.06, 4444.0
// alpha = 1.6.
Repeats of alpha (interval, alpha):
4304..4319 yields 3.0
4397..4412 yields 2.1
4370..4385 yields 2.3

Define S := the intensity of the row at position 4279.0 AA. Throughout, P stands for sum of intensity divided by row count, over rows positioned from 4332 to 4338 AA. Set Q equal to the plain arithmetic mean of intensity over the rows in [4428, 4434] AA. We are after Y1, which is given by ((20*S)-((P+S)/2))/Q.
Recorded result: 12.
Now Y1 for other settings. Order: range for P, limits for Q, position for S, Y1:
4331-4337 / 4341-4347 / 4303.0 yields 12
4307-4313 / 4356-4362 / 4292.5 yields 12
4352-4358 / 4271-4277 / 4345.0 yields 35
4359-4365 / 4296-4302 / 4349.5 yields 30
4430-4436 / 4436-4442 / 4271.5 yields 9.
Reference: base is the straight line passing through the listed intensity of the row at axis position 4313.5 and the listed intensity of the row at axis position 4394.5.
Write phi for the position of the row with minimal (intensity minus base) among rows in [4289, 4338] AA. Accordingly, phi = 4289.5 AA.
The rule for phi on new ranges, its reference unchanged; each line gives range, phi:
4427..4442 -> 4435.0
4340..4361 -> 4340.5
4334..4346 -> 4339.0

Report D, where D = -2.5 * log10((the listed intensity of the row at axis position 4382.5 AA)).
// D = -3.2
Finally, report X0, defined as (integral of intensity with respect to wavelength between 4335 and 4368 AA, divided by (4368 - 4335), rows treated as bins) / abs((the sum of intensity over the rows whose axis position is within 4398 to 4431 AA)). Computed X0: 0.0451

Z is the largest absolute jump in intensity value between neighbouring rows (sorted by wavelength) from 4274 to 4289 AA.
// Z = 1.4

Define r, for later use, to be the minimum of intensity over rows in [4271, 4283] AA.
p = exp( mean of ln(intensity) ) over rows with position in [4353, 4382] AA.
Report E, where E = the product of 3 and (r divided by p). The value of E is 1.6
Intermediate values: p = 24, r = 12.87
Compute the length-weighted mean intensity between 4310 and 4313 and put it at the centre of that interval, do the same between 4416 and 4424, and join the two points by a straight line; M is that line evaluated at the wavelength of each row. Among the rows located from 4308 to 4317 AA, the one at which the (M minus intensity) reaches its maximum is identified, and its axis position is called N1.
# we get 4309.0 AA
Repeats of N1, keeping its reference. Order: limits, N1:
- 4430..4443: 4435.0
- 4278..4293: 4289.5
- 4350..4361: 4354.0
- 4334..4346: 4339.0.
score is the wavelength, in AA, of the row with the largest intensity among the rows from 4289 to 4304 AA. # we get 4295.5 AA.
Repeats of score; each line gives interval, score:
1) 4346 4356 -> 4348.0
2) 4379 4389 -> 4388.5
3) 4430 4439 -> 4438.0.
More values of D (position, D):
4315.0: -3.4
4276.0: -2.9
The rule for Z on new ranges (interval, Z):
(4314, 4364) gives 1.4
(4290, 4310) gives 1.2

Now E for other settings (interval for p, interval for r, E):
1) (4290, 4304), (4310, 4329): 3.5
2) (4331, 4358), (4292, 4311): 1.9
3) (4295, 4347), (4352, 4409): 2.7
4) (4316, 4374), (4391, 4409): 2.6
